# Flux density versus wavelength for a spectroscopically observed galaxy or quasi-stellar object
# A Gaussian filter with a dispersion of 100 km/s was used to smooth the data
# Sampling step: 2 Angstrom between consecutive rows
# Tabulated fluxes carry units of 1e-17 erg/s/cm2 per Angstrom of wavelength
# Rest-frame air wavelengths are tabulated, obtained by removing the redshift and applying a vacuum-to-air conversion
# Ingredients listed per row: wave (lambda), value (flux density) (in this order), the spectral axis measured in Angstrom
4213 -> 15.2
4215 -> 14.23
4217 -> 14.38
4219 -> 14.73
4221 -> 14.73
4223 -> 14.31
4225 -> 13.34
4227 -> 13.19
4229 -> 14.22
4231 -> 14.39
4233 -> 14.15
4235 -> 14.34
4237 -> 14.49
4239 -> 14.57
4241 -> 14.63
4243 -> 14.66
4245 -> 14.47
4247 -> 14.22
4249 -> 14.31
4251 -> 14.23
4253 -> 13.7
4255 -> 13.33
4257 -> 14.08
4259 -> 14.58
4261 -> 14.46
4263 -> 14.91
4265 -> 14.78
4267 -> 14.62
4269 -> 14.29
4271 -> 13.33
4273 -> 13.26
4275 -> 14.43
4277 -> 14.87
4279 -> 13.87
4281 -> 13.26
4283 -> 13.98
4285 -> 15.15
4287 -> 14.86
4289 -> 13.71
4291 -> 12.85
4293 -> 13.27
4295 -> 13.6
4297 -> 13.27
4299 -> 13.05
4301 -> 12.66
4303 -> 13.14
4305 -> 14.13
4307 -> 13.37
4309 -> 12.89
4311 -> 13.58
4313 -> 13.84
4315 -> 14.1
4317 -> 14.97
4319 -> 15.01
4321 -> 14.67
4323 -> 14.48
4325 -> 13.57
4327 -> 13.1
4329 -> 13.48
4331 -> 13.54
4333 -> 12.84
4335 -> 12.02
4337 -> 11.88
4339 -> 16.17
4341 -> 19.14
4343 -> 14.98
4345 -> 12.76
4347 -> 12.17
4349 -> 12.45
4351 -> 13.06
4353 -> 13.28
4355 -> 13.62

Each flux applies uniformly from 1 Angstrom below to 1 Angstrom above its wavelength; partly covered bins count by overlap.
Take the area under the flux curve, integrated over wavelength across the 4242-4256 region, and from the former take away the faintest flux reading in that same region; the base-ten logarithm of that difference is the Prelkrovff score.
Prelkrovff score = 2.266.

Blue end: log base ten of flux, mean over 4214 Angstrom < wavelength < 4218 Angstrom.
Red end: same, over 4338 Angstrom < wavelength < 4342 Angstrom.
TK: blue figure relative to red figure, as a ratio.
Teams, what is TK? 0.928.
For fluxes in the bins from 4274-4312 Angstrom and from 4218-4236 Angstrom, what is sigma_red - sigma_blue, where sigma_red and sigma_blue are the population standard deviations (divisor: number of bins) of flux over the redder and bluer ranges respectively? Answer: 0.195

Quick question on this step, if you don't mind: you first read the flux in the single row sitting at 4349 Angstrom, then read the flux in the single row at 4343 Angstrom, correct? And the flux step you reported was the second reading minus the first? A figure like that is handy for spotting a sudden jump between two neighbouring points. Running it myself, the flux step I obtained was 2.5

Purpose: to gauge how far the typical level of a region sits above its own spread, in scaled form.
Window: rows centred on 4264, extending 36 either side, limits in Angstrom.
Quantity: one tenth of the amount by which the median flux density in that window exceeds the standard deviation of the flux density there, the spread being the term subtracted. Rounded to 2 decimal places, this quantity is 1.37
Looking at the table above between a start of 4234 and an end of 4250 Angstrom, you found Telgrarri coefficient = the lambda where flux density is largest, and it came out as 4243 Angstrom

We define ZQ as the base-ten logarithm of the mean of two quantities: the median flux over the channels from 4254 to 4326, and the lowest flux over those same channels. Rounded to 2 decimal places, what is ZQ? 1.12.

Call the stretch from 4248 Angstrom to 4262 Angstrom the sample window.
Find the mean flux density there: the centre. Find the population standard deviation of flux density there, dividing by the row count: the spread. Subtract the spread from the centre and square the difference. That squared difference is 187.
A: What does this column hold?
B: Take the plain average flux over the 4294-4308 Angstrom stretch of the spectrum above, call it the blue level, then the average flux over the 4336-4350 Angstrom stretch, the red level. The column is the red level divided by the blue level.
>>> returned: 1.07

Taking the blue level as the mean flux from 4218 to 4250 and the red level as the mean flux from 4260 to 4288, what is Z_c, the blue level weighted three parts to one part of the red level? 14.3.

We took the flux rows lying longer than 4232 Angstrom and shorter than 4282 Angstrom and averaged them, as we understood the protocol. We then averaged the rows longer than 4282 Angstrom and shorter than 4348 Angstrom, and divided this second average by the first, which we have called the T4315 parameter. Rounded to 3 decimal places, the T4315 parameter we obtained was 0.971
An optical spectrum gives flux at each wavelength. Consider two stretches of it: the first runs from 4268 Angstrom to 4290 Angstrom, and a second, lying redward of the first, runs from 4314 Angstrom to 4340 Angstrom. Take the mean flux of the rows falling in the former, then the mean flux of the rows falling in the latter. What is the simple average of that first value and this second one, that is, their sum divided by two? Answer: 14.0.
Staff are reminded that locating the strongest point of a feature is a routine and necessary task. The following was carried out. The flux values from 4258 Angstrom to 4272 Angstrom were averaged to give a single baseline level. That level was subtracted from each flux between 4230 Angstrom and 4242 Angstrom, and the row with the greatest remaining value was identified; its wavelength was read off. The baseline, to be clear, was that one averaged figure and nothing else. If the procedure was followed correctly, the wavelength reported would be 4241 Angstrom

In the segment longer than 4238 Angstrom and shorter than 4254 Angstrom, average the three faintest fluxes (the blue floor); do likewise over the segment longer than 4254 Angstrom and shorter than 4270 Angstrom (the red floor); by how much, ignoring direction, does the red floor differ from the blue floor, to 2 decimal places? 0.15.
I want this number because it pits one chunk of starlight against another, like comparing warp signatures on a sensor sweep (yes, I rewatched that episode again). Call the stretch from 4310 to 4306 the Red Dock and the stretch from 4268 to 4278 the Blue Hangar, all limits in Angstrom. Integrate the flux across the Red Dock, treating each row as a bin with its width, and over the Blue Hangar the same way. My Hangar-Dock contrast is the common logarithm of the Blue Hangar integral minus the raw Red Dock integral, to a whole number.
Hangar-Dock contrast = -50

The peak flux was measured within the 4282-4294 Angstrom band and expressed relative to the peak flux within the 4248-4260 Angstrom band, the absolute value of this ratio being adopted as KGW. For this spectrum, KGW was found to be 1.04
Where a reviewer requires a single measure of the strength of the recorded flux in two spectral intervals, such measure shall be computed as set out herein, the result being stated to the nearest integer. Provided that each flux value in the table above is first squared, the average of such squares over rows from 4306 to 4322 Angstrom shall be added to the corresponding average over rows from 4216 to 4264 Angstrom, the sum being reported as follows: 402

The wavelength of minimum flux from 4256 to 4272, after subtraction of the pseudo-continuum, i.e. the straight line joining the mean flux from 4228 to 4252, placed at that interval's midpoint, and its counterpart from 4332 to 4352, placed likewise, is 4271 Angstrom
